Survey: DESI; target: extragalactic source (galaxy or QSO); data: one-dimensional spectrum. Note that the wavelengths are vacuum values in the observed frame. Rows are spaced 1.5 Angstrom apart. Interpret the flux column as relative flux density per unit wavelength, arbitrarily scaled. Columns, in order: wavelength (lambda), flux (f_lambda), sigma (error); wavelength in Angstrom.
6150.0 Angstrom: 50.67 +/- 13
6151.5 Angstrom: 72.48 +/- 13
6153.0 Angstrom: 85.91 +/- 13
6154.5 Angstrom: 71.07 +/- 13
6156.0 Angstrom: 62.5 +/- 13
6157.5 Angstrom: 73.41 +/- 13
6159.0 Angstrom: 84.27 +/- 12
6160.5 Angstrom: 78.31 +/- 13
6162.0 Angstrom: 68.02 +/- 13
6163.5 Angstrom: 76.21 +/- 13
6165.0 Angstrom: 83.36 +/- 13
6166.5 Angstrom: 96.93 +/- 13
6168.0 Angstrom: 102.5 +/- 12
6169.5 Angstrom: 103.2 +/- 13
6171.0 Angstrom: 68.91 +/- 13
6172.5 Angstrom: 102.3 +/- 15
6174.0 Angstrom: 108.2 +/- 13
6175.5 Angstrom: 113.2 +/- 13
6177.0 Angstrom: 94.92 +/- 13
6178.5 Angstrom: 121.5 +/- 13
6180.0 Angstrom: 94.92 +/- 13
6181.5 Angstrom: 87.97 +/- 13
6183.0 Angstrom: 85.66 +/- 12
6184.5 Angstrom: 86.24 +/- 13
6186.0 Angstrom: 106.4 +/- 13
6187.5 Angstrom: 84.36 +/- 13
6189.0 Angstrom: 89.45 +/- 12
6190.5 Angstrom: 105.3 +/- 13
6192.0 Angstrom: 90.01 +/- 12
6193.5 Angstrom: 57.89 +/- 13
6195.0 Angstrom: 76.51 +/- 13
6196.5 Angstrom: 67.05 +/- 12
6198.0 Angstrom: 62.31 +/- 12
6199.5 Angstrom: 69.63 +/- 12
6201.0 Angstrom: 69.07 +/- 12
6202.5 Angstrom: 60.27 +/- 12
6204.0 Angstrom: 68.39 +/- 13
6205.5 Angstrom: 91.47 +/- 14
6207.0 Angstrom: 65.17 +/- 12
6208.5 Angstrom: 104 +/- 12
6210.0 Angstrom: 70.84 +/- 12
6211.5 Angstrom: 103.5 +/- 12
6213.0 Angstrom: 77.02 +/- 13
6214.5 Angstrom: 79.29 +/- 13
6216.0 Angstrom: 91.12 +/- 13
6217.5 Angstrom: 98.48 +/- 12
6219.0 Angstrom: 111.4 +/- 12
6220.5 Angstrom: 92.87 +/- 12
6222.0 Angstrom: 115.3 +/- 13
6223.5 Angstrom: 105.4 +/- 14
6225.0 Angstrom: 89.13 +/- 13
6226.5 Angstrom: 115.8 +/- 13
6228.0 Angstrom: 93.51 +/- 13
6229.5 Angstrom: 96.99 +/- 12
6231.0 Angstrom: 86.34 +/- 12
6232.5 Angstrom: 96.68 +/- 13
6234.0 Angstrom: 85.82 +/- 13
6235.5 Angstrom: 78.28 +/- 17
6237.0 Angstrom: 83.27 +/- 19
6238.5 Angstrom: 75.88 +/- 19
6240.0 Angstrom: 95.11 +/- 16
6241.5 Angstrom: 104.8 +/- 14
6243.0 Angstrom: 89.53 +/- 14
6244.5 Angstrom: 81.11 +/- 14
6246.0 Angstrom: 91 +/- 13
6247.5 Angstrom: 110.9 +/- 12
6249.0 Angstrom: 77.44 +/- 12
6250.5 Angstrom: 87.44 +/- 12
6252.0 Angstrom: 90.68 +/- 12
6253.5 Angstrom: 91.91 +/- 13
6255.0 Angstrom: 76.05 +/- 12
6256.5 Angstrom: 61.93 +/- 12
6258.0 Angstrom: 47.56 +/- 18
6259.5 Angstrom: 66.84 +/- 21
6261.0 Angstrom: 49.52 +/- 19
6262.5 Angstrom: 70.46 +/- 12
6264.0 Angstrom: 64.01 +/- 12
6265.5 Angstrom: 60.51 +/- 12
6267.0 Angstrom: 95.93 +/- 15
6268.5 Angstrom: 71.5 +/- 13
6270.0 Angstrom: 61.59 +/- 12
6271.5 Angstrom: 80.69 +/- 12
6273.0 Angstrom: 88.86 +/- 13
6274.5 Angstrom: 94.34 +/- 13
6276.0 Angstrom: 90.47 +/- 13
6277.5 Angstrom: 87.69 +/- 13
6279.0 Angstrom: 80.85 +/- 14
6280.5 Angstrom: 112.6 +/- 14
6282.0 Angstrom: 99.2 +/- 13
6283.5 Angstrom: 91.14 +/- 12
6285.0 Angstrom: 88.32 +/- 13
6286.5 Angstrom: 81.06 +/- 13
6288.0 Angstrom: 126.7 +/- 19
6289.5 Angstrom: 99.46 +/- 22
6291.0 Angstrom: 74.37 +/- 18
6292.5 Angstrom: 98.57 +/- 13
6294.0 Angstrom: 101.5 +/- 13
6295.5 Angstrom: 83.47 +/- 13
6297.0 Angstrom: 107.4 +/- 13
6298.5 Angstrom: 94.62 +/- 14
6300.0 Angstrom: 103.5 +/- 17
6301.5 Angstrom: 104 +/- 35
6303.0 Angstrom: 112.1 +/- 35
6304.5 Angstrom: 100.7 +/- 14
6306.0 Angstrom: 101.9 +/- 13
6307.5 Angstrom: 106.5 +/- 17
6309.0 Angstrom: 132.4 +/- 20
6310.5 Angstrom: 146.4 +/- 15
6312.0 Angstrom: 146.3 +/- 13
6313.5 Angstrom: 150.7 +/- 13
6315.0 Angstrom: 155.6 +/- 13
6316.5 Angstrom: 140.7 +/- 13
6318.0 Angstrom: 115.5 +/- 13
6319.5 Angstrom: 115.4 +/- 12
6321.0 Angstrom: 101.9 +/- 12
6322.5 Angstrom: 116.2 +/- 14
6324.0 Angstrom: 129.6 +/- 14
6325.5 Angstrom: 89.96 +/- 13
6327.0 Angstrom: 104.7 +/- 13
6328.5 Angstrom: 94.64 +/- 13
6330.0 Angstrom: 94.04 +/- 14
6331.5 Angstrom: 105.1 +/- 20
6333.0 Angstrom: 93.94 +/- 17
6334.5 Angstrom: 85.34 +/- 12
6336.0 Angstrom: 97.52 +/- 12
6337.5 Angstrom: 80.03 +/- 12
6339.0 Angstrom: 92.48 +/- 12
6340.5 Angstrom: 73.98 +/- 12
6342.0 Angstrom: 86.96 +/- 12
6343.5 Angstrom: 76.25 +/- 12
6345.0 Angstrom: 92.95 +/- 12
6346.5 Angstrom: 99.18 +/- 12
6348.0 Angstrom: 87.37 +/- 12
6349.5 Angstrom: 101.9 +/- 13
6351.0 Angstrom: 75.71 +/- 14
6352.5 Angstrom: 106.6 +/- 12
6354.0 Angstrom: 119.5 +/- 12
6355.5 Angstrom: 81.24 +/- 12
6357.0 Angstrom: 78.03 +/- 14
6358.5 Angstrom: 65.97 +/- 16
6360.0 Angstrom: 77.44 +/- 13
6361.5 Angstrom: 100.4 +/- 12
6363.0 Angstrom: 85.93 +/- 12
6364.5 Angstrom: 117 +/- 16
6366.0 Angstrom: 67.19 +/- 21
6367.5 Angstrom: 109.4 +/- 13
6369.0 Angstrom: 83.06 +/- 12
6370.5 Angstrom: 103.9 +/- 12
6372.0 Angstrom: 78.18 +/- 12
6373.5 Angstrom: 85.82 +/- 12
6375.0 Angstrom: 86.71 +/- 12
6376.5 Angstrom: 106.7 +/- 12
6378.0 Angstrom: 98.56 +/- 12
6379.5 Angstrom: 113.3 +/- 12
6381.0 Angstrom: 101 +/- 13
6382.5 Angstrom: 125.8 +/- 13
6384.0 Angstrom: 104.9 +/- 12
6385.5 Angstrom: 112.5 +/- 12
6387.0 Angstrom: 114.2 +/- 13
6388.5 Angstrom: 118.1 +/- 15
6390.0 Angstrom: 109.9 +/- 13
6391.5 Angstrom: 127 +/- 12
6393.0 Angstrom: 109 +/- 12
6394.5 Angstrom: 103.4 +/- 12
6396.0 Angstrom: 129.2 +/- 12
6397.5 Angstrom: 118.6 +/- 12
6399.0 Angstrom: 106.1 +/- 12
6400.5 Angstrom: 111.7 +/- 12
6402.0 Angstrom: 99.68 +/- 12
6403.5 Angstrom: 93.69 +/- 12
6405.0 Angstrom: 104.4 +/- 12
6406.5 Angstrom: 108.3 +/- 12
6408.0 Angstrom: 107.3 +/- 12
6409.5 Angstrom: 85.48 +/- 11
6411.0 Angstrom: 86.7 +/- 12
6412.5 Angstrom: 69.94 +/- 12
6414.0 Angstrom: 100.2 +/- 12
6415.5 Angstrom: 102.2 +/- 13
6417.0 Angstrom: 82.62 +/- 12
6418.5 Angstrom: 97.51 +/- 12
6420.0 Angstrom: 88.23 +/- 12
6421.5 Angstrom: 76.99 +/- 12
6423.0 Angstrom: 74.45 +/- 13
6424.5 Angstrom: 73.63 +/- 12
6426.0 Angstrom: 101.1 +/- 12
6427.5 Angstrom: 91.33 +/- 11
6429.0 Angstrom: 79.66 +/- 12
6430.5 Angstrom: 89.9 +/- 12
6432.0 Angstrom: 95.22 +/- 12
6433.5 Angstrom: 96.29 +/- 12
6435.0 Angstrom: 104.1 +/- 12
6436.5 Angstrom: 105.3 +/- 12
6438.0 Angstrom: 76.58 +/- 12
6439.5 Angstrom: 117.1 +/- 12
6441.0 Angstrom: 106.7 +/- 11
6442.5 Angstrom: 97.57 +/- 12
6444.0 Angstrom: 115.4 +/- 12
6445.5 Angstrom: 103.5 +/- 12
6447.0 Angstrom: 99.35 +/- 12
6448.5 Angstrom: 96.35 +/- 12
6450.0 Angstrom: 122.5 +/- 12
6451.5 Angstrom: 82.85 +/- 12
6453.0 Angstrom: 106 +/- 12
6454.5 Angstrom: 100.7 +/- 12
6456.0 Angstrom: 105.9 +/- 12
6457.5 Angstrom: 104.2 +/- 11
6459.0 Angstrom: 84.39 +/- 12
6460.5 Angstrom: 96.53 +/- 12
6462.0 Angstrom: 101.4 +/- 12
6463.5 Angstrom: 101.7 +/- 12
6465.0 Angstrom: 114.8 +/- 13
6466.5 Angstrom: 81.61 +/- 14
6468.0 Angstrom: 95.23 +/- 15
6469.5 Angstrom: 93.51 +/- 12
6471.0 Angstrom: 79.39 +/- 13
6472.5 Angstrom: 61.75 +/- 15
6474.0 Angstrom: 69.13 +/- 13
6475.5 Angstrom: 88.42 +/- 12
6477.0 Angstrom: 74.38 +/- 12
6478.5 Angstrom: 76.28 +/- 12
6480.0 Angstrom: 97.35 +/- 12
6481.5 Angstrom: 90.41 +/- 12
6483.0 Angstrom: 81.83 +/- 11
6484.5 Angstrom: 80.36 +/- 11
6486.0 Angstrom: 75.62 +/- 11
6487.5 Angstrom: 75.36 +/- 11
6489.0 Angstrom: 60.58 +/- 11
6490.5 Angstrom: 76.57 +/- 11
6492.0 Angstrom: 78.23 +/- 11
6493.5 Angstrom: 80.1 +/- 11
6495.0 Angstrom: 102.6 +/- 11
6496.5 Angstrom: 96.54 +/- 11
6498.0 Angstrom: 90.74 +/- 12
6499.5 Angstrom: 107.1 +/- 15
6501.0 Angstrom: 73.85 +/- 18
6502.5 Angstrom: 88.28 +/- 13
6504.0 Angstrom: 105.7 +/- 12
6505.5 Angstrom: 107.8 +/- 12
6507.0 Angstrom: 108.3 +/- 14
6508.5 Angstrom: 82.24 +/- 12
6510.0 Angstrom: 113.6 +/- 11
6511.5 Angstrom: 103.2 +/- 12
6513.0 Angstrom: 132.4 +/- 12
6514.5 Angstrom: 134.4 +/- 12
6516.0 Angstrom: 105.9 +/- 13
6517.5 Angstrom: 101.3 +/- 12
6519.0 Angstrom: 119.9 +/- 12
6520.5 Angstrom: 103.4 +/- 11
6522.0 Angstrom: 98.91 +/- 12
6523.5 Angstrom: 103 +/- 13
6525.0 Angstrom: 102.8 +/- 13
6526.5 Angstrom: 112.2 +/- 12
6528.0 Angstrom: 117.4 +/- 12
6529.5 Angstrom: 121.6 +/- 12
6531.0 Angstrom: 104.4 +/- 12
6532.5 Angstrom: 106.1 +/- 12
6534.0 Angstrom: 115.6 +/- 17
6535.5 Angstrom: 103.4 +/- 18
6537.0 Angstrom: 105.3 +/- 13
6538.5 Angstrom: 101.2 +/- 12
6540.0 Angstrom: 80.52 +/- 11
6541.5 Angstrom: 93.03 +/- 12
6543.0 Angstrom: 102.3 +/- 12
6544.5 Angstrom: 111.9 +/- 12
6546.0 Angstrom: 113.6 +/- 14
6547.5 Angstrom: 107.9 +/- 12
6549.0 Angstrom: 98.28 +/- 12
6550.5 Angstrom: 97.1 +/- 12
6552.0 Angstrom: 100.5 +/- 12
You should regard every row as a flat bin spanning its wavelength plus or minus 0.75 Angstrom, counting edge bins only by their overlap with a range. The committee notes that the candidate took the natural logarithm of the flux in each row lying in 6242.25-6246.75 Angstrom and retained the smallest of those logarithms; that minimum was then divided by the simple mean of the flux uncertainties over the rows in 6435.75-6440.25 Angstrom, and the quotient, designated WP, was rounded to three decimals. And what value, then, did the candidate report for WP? 0.366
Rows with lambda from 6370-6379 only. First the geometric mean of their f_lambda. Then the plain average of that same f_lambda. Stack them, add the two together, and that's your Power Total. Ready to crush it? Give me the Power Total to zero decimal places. 186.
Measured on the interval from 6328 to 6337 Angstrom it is 190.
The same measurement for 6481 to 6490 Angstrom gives 154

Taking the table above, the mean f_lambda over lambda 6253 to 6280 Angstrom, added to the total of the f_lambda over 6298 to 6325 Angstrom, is 2249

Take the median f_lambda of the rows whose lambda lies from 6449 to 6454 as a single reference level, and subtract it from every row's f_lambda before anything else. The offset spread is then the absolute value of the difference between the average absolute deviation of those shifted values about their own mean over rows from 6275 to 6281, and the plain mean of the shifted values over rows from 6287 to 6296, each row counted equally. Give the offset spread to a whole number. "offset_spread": 19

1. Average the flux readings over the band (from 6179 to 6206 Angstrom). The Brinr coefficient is 81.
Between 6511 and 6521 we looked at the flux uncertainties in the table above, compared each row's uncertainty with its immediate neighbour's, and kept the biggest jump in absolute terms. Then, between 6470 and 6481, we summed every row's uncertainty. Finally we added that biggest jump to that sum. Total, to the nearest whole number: 90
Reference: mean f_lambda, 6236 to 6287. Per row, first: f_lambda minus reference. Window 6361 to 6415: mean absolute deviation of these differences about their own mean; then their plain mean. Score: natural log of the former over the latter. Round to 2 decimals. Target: -0.53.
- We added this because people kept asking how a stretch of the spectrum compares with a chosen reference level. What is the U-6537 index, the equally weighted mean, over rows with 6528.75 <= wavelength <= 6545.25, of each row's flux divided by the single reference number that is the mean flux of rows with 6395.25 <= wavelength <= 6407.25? 0.96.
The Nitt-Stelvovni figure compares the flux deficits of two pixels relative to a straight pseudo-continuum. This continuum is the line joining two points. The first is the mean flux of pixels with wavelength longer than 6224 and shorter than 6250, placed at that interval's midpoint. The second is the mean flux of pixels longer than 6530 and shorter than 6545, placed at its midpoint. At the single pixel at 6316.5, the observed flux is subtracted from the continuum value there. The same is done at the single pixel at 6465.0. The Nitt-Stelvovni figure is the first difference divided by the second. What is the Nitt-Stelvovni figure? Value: 3.1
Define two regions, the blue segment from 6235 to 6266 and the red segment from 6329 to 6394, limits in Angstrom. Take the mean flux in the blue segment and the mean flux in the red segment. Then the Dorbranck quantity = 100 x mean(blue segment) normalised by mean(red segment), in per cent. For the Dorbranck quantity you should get 82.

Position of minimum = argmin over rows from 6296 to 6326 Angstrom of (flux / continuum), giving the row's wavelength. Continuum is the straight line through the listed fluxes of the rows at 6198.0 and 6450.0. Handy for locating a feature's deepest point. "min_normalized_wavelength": 6325.5 Angstrom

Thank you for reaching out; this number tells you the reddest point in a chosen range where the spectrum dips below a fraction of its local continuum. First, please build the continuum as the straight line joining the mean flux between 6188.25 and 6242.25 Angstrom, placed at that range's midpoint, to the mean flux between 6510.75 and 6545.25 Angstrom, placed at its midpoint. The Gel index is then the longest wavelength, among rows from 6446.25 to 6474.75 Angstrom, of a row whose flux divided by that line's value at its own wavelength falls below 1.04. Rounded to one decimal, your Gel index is 6474.0 Angstrom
